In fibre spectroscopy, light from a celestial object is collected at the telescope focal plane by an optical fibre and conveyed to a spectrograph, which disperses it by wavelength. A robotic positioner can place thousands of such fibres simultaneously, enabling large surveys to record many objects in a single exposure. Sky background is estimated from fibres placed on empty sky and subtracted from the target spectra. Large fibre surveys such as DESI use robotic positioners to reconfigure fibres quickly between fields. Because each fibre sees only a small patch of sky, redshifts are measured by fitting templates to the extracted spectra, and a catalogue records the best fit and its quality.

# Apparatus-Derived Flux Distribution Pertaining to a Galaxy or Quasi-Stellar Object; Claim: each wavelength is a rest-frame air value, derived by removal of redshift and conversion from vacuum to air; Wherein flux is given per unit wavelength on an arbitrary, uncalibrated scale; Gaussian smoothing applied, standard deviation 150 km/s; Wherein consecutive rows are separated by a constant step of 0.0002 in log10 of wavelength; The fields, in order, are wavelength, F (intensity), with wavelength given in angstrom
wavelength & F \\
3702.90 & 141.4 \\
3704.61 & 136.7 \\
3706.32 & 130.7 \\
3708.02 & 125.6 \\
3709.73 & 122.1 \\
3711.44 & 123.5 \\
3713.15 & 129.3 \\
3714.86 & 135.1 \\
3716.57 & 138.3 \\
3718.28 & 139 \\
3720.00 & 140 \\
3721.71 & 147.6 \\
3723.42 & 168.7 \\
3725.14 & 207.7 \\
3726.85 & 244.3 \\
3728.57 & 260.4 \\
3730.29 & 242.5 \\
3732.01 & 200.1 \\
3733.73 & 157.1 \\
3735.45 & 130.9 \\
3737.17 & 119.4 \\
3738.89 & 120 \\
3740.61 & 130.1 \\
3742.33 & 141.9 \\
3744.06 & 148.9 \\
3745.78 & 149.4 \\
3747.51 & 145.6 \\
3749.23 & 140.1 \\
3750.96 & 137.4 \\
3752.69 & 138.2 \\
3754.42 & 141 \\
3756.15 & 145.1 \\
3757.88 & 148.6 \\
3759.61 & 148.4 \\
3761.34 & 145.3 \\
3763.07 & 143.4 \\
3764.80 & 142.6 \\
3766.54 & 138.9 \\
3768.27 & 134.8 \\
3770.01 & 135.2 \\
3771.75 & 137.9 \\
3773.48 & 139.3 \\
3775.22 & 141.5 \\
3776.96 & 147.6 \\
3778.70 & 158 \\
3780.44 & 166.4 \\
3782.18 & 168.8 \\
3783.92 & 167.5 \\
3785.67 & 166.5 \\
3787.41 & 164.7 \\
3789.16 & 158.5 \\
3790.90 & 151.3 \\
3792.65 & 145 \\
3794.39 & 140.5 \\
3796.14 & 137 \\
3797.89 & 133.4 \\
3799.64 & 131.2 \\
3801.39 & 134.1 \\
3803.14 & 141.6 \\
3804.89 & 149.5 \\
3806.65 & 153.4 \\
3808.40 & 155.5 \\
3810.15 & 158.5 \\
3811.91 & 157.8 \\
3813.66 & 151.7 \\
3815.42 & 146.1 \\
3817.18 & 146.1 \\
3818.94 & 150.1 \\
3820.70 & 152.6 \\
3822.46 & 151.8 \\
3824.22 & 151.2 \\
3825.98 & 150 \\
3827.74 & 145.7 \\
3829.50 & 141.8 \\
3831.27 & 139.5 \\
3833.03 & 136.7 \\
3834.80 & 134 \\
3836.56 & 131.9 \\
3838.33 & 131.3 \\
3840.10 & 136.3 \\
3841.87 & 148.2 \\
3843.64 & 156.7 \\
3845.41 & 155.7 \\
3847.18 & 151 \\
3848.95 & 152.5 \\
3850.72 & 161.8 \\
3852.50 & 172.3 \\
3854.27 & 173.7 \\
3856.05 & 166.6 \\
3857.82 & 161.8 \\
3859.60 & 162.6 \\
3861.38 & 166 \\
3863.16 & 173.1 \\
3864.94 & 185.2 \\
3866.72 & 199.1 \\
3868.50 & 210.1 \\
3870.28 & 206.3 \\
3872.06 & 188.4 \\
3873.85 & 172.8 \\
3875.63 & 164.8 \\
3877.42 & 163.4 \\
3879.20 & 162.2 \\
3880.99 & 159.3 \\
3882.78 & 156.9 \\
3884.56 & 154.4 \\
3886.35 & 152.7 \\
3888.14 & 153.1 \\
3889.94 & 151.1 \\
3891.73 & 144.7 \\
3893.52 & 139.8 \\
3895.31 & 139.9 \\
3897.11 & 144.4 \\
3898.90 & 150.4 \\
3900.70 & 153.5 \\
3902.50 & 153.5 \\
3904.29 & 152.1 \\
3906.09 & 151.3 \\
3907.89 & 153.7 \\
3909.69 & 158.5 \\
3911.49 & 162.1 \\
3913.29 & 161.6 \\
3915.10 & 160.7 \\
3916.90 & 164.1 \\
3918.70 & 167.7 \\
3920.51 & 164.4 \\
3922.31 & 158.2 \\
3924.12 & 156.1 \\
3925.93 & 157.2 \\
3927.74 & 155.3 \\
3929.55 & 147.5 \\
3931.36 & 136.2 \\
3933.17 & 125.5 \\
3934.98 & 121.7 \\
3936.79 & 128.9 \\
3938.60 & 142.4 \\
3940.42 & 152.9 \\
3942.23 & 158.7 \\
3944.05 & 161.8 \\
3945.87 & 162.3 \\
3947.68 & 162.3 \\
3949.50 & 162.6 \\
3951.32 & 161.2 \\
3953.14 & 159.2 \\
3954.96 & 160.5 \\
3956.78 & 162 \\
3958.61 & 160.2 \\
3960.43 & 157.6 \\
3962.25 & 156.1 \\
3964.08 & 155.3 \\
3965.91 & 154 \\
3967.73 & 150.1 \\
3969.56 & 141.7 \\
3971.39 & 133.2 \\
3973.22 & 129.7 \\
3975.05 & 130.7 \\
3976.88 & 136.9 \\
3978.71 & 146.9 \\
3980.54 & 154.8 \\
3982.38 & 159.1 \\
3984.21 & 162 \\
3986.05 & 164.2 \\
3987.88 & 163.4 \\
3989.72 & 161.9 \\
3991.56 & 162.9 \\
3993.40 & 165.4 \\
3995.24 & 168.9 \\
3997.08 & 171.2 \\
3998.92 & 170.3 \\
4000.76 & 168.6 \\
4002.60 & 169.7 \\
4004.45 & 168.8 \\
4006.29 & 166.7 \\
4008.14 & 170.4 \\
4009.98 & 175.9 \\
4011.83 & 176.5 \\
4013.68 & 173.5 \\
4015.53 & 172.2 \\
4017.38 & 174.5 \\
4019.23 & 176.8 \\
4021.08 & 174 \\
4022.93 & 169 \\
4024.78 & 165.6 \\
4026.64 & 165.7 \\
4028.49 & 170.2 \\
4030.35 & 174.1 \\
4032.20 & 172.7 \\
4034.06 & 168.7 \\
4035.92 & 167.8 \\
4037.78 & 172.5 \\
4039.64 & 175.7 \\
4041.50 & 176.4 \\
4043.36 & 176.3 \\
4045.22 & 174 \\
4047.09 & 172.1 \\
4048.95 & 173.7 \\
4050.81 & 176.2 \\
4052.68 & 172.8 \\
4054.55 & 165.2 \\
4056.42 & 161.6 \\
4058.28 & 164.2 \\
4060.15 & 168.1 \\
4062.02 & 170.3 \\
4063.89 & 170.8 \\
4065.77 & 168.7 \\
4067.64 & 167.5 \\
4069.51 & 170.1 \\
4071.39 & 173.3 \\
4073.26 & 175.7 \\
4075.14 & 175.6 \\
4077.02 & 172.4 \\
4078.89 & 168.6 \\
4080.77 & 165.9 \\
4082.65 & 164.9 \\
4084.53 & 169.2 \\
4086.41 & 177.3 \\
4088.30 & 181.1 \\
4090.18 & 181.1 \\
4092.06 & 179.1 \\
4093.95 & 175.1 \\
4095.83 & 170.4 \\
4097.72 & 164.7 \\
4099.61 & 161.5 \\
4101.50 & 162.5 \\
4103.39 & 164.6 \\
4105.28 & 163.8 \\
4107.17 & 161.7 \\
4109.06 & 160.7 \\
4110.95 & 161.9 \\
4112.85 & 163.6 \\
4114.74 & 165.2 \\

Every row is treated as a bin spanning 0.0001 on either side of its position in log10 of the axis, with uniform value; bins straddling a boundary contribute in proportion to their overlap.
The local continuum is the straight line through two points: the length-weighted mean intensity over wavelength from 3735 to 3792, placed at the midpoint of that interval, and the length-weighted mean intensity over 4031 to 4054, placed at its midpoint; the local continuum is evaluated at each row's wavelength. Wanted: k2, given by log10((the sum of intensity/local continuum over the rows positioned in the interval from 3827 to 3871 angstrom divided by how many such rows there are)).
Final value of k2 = 0.016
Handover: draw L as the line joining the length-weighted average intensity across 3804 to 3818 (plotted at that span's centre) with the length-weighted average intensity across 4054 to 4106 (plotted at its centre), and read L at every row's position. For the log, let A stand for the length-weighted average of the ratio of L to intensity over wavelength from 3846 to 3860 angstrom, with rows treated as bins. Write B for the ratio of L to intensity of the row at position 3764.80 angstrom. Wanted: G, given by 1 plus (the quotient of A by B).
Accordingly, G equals 1.91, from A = 0.96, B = 1.05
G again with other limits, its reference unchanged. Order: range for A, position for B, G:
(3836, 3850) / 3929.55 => 1.98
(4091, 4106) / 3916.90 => 2.05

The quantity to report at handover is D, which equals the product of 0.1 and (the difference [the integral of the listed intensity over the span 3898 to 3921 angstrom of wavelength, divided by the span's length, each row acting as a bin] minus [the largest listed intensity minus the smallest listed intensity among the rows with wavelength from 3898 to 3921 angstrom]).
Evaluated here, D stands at 14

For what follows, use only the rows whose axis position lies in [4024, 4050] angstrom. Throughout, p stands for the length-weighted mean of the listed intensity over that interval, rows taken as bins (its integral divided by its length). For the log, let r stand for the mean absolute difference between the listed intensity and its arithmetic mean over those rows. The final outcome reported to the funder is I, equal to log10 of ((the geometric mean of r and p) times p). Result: 3.59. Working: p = 172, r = 3.0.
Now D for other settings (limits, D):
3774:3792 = 13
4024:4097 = 15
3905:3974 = 11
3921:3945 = 11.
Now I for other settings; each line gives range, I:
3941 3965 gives 3.46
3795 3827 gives 3.67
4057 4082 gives 3.56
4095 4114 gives 3.46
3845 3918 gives 3.84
